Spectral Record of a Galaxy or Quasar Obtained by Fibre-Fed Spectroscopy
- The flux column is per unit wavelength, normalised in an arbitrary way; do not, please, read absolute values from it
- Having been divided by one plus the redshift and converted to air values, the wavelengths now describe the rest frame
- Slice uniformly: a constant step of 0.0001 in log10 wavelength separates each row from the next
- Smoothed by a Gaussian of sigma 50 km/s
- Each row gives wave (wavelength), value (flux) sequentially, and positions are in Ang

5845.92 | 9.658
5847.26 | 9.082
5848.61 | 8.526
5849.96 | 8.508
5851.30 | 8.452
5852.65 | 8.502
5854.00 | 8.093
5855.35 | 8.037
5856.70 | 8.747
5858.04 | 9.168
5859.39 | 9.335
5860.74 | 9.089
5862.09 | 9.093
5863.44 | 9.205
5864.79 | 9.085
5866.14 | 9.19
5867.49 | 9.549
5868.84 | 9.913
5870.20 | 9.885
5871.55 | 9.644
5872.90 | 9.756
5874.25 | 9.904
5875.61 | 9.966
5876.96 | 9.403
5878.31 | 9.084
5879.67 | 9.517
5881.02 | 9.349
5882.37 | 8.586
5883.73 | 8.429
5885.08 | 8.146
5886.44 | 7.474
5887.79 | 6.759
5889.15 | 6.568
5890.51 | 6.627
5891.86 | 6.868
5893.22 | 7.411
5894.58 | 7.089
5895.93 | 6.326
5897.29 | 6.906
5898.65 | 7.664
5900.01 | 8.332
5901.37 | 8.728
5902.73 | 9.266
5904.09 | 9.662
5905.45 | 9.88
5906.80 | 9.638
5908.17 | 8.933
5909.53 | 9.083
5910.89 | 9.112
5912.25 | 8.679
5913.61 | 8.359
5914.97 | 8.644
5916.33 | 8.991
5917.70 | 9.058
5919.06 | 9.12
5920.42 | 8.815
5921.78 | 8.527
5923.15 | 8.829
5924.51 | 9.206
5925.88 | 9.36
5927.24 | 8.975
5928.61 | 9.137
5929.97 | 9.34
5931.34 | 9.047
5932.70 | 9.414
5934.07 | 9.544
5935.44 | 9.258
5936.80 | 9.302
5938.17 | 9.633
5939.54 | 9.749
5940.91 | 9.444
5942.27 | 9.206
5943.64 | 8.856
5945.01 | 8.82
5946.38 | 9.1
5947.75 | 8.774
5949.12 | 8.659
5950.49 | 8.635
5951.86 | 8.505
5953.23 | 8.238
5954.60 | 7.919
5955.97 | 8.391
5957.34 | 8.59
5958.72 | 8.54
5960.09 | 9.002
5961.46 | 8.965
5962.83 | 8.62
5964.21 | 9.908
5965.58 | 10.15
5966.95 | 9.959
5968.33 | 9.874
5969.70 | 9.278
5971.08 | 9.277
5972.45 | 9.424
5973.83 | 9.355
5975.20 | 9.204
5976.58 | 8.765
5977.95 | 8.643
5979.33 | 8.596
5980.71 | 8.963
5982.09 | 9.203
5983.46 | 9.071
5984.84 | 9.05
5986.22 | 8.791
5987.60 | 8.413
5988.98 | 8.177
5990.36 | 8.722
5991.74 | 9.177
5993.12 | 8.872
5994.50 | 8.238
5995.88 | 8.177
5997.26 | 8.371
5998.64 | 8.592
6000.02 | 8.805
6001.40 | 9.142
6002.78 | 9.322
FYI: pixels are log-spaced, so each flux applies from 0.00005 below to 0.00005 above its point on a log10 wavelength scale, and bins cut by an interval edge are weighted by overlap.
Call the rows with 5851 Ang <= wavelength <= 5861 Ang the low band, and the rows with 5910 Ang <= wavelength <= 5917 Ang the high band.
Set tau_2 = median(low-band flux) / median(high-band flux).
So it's 0.99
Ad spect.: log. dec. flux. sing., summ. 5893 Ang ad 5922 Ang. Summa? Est 20.5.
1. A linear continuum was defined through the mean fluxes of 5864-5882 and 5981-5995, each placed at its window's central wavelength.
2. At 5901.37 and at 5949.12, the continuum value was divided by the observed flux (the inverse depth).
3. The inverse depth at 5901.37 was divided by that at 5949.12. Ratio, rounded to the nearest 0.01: 1.03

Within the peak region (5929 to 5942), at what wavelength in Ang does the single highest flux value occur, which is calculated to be 5939.54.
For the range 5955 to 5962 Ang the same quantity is 5960.09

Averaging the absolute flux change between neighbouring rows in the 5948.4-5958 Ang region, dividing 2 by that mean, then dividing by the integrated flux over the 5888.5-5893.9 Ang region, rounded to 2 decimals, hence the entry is 0.23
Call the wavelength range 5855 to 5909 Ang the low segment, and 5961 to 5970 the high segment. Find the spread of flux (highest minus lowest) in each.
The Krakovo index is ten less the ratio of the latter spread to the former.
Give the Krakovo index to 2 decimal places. 9.58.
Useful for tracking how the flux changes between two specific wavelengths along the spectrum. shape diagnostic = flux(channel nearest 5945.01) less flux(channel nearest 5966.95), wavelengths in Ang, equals -1.1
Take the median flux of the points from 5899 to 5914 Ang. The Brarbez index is 9.1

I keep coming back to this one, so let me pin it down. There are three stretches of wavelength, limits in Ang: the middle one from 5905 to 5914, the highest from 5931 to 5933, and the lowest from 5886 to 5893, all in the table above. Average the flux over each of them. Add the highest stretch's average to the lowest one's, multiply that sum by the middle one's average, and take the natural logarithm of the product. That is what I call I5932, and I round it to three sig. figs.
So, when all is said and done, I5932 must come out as 4.99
